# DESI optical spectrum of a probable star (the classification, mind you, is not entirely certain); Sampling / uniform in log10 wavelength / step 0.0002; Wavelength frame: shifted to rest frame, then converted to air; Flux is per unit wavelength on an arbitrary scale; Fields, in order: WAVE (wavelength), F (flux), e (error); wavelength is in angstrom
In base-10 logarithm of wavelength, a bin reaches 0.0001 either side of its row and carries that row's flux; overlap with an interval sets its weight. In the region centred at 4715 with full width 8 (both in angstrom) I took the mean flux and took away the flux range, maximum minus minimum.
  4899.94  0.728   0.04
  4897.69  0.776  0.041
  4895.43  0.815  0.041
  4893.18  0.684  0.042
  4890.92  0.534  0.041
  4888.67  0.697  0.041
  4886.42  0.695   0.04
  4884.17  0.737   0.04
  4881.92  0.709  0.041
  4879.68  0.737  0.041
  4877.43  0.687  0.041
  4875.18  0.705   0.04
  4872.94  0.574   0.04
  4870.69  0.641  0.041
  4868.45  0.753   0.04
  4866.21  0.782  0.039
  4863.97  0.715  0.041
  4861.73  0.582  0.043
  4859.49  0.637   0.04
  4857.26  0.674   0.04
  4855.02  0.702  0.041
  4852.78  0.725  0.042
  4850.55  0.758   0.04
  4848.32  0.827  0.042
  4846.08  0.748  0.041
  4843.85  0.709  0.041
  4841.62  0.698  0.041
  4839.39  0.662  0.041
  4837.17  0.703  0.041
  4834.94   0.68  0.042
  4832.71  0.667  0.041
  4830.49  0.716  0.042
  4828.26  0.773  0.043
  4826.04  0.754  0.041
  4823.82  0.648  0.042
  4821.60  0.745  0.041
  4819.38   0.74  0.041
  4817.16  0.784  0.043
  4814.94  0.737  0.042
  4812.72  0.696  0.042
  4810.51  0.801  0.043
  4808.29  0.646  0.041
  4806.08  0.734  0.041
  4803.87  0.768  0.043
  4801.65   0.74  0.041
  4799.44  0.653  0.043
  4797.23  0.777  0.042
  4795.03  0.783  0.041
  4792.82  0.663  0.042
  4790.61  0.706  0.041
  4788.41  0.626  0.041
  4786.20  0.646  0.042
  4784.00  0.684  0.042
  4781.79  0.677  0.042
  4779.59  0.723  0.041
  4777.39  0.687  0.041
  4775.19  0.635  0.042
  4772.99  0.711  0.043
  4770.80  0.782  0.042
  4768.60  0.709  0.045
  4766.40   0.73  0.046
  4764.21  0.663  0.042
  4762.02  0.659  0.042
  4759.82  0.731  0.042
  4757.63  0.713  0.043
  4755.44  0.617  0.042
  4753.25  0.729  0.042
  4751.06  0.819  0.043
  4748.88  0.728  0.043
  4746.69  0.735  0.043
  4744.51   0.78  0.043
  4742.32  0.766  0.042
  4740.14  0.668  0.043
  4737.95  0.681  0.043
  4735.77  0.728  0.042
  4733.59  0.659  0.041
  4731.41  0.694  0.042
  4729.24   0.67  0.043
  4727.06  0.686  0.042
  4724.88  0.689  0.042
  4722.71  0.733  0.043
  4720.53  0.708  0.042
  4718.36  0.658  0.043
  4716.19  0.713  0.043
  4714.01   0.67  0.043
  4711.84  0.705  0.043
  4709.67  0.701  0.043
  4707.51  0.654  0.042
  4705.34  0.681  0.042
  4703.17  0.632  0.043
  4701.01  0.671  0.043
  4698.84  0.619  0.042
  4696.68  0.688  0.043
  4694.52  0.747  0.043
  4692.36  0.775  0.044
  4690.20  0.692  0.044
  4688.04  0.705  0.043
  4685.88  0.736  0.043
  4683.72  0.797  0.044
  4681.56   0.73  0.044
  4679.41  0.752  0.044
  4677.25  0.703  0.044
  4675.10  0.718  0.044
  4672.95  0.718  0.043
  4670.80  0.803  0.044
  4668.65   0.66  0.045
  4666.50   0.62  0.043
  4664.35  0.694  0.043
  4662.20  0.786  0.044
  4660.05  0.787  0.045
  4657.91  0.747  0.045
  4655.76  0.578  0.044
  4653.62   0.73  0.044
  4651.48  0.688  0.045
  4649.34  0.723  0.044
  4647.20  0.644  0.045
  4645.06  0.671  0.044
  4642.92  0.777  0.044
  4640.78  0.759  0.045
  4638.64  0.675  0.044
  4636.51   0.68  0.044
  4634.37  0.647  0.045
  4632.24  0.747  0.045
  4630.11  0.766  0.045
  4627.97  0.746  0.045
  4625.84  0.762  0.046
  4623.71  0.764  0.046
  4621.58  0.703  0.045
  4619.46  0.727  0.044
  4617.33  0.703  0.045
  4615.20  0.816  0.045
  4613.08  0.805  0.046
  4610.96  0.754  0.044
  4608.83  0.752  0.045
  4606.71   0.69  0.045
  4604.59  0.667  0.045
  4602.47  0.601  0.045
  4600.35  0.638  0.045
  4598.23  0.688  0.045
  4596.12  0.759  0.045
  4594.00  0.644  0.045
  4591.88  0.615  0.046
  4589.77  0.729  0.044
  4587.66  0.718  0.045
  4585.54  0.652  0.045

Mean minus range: 0.63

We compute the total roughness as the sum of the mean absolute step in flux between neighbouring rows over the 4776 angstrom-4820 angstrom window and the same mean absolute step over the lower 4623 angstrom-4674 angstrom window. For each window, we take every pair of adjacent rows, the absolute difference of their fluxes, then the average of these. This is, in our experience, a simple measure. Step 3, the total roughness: 0.12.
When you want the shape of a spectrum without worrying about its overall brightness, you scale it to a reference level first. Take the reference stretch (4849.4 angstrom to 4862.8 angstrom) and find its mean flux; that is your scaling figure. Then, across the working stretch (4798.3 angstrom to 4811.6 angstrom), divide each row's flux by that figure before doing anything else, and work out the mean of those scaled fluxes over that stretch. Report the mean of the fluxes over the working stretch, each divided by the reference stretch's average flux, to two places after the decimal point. 1.06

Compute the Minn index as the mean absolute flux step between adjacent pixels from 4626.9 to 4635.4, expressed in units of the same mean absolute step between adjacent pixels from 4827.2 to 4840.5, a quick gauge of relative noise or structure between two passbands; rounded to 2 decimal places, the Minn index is 1.27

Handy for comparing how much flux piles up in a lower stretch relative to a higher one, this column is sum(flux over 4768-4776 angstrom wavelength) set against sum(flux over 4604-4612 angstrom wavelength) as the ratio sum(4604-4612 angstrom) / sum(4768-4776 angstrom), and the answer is 1.01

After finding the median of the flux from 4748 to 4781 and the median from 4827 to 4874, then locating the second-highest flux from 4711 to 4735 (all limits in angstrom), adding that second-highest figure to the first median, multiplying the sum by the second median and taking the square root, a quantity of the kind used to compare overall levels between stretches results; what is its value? 1.00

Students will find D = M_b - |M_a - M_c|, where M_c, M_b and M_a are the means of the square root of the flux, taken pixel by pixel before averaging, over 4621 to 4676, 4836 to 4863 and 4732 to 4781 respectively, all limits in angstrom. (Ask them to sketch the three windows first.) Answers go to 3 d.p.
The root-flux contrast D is 0.835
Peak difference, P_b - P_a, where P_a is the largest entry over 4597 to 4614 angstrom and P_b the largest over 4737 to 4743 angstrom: -0.04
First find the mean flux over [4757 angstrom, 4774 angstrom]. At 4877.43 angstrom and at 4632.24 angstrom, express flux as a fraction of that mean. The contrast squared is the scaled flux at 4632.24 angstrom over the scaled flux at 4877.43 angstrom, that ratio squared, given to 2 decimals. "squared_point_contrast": 1.18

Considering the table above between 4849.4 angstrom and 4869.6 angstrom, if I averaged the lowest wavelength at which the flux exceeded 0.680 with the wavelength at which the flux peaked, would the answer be 4858.4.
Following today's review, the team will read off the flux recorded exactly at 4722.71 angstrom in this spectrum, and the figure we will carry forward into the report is 0.733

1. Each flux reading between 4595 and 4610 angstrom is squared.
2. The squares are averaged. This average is 0.47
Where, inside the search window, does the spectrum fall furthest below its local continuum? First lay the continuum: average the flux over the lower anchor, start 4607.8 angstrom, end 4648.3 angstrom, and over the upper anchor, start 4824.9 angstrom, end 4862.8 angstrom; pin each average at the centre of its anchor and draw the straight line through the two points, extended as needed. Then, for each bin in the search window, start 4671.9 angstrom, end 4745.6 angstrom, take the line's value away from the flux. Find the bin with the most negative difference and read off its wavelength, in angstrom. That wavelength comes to 4698.84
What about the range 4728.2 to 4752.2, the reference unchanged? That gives 4733.59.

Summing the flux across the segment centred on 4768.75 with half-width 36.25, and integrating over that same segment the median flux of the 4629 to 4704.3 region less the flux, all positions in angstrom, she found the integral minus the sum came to -22.7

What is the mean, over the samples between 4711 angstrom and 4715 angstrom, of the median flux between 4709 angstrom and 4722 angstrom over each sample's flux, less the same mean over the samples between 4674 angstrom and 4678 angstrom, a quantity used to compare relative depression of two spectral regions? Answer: 0.03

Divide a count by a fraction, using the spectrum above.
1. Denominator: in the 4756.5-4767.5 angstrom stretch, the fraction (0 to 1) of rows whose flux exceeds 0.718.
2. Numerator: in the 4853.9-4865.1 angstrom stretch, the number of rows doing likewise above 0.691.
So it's 5.0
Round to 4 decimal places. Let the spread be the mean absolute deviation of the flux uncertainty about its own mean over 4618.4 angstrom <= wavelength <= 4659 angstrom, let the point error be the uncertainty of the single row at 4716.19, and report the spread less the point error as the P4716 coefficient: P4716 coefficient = -0.0424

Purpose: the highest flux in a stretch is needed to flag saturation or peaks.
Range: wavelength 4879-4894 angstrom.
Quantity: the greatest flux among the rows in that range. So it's 0.737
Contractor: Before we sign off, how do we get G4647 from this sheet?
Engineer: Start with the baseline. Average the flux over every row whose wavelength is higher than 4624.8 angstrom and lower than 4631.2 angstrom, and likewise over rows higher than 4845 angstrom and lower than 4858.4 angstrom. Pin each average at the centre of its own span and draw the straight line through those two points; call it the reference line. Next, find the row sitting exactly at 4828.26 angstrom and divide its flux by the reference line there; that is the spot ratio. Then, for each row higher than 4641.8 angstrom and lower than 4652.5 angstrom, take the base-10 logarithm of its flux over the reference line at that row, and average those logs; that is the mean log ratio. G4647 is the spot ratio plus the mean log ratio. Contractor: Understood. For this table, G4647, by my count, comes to 1.01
